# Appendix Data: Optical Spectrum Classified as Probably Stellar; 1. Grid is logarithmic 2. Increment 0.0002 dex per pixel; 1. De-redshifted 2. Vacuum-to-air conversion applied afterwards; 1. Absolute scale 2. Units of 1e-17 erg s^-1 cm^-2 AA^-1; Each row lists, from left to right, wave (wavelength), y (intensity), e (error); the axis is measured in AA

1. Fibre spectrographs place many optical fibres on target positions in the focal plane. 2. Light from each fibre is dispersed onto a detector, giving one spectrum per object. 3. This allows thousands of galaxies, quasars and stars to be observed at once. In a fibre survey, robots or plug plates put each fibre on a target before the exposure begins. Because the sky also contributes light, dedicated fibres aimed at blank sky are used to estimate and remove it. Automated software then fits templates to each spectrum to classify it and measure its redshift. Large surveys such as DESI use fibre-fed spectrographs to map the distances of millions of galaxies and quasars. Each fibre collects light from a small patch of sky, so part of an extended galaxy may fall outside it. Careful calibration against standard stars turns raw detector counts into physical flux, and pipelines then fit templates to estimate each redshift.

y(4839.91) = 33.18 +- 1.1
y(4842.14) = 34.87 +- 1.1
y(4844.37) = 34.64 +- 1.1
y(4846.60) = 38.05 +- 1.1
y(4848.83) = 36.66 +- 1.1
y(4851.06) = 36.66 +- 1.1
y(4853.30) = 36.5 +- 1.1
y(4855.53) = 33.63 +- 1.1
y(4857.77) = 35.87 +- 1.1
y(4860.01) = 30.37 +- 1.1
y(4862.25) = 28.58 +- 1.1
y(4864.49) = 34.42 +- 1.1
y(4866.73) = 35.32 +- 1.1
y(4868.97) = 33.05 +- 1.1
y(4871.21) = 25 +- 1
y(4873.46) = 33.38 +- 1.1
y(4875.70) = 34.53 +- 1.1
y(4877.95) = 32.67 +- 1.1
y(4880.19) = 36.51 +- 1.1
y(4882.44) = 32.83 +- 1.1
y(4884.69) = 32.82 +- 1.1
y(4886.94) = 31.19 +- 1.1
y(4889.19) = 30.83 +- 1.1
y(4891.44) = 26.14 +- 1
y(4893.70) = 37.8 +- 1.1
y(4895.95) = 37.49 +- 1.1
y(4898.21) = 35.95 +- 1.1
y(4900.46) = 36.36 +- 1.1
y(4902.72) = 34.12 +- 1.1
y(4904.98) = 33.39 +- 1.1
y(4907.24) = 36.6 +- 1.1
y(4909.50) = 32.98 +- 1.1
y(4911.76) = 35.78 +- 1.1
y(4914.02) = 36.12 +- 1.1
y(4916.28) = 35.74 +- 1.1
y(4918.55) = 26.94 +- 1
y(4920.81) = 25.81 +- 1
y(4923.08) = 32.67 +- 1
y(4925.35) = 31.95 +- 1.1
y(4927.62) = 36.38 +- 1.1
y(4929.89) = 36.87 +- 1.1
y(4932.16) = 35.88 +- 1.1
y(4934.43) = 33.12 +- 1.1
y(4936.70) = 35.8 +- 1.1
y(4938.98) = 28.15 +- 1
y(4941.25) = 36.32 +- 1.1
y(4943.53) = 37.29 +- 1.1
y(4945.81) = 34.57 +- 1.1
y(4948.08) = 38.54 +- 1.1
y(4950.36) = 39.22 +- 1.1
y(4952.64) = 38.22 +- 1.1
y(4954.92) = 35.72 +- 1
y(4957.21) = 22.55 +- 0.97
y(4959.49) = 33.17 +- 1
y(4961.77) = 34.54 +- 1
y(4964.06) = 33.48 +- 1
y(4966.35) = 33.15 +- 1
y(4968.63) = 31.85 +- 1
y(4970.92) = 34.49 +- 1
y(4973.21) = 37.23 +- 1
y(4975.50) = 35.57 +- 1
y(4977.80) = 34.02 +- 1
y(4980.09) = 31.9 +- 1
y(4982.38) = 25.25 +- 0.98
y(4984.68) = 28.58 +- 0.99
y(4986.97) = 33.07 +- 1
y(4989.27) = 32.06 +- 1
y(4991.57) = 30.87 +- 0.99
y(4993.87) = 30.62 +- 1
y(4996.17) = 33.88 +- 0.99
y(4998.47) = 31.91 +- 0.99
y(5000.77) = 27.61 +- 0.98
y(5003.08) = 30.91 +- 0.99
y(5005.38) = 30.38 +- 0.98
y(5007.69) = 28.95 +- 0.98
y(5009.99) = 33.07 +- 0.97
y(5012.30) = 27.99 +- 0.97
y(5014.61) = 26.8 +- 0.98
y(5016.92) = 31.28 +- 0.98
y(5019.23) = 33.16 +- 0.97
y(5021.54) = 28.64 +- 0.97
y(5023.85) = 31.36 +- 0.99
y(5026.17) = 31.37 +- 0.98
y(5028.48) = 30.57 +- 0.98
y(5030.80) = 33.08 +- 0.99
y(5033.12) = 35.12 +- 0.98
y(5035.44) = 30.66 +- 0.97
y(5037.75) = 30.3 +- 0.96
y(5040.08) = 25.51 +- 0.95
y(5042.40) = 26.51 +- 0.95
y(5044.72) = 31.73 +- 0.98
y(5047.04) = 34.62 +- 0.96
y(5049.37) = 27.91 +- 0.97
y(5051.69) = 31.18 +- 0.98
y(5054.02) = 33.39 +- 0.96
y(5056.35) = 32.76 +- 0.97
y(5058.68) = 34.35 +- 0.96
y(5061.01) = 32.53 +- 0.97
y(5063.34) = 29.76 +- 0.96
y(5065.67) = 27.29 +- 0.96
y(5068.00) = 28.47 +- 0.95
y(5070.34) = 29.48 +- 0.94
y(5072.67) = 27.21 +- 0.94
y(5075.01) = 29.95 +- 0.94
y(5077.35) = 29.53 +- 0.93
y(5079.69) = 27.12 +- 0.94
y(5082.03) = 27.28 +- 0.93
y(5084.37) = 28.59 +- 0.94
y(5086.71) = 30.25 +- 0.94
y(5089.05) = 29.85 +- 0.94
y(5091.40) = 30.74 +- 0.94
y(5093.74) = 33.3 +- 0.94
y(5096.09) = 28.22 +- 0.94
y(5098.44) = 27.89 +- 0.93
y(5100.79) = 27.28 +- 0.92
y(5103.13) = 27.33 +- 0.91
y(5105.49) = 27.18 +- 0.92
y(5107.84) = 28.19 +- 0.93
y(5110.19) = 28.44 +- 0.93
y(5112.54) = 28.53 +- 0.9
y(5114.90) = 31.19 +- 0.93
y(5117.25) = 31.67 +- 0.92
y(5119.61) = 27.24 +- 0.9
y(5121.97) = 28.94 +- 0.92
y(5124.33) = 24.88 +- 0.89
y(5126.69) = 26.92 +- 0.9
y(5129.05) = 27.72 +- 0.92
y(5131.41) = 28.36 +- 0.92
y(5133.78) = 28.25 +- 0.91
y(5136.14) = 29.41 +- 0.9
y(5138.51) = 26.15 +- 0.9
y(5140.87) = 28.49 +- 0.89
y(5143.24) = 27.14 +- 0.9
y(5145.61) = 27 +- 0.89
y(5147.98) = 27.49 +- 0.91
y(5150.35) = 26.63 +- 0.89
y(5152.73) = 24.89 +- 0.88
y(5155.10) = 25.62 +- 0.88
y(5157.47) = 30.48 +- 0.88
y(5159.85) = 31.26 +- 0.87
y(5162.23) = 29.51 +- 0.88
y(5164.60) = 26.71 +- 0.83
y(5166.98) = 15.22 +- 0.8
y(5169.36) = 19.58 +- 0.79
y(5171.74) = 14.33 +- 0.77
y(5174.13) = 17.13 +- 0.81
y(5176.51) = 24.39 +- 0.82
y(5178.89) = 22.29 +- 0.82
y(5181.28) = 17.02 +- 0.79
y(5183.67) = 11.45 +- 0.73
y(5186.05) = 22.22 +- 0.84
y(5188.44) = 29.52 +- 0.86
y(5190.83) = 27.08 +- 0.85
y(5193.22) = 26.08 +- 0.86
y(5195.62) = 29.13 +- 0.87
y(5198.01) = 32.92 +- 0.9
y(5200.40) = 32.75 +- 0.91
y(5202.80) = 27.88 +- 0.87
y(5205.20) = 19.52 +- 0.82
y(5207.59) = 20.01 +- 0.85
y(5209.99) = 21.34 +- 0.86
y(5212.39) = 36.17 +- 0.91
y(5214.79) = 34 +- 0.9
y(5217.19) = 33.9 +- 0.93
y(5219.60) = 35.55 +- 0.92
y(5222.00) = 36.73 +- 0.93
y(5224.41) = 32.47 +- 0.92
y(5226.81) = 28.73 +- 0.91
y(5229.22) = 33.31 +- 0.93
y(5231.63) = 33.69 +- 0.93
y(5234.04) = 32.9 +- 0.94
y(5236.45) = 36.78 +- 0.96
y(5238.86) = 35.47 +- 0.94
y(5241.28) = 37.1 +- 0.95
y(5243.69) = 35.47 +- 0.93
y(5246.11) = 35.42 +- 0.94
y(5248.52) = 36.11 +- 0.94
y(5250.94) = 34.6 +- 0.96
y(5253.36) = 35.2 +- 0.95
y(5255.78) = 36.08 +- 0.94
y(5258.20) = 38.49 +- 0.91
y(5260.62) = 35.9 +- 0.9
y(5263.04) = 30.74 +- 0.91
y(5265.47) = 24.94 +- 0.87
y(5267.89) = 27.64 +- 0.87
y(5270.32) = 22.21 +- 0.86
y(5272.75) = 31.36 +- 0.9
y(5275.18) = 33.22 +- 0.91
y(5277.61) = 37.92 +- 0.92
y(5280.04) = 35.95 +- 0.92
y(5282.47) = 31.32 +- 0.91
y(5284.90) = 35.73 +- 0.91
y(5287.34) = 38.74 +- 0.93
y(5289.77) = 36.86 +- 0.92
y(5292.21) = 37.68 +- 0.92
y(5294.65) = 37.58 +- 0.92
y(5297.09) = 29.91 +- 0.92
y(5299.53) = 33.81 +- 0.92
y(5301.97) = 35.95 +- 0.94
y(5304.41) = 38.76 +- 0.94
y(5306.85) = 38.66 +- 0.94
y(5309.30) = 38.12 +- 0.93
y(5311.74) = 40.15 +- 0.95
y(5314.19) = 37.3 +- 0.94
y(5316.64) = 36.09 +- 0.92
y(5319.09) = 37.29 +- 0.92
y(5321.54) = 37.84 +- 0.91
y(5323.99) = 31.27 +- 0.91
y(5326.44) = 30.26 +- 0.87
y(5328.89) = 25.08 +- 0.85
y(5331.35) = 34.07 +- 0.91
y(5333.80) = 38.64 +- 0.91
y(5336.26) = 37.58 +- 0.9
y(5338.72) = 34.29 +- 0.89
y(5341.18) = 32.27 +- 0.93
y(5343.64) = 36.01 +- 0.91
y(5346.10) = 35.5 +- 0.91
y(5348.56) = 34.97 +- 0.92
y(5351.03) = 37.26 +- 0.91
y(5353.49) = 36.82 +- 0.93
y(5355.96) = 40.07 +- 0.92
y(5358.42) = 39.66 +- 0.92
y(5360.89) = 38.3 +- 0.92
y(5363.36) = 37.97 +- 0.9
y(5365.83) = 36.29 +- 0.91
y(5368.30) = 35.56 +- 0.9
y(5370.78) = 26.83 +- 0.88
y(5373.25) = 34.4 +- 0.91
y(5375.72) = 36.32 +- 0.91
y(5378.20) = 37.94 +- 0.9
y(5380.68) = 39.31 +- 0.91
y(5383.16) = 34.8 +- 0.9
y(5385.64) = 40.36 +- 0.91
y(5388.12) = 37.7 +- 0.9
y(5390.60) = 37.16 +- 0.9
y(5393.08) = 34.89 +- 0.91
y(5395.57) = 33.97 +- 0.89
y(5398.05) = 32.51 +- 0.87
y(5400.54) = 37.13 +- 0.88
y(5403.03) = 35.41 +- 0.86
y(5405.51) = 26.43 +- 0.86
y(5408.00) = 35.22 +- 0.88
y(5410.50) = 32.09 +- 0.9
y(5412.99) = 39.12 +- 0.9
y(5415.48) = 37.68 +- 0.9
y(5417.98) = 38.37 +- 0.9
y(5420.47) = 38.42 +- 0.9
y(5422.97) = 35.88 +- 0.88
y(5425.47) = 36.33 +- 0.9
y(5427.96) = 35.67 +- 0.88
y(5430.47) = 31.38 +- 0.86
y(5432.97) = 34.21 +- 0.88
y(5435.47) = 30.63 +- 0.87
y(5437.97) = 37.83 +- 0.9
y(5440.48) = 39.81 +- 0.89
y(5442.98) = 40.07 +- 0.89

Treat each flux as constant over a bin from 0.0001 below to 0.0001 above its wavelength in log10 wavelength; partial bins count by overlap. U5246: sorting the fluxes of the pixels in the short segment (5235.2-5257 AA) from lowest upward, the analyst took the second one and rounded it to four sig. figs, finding 35.20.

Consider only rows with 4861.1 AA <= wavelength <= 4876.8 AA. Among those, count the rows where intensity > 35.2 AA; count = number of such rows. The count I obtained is 1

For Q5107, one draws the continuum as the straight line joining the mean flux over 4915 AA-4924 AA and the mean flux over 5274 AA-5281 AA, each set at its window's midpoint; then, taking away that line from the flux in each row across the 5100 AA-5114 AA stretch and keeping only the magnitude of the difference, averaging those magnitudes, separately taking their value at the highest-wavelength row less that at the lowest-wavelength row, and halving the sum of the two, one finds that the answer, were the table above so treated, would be 2.1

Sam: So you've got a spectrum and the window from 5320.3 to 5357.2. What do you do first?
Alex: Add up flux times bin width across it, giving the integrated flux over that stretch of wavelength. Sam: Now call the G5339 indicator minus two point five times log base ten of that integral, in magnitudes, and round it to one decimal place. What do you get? -7.8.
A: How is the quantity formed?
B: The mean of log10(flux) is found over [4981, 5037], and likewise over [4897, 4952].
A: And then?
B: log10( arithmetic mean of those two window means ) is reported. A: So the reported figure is 0.179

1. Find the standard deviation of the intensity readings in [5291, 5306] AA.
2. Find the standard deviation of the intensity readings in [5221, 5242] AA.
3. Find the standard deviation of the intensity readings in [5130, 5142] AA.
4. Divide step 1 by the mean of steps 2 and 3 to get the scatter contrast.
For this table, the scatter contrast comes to 1.7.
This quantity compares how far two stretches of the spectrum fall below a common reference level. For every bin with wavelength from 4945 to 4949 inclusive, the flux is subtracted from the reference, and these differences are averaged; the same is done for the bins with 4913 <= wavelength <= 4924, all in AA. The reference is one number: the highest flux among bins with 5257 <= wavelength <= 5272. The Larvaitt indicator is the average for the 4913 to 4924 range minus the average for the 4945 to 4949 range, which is 5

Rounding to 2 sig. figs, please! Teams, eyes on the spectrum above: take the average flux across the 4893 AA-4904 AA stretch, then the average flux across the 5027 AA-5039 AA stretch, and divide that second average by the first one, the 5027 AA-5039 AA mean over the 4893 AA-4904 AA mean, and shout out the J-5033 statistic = 0.88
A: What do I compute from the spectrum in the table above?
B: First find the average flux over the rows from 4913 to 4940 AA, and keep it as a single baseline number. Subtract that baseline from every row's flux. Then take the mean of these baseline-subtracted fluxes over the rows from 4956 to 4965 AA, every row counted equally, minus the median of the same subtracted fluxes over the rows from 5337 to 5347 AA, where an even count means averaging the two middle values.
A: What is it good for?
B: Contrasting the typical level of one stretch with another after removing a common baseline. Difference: -4.0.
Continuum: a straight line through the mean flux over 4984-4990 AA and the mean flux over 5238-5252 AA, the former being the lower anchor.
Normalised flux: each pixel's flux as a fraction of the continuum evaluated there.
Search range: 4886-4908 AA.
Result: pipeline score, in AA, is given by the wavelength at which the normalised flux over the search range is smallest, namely 4891.44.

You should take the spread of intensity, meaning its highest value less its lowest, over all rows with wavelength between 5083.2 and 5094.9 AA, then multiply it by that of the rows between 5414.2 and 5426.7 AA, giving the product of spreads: 12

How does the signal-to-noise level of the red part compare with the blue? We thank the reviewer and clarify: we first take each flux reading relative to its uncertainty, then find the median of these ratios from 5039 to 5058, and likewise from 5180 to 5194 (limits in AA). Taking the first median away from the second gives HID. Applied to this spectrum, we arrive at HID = -4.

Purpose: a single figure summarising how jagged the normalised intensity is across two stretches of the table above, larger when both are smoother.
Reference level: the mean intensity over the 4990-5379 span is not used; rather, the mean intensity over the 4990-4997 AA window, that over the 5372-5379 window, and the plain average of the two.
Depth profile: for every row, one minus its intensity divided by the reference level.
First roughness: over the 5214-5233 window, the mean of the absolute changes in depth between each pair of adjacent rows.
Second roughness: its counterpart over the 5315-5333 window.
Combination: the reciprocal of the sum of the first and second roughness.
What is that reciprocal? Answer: 5.5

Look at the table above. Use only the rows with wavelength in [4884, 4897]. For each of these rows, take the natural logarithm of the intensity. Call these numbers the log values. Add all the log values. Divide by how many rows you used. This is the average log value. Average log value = 3.48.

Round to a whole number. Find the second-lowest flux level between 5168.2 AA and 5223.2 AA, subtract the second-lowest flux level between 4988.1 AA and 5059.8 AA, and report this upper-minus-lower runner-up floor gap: -12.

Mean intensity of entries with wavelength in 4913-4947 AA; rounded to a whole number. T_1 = 34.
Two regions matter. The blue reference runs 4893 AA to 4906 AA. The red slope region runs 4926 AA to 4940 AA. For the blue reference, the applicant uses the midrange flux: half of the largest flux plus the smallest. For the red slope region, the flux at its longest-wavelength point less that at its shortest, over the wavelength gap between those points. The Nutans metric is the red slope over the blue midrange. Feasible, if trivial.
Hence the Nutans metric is -0.020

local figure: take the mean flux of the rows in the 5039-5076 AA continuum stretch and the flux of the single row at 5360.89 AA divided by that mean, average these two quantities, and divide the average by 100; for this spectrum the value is 0.157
